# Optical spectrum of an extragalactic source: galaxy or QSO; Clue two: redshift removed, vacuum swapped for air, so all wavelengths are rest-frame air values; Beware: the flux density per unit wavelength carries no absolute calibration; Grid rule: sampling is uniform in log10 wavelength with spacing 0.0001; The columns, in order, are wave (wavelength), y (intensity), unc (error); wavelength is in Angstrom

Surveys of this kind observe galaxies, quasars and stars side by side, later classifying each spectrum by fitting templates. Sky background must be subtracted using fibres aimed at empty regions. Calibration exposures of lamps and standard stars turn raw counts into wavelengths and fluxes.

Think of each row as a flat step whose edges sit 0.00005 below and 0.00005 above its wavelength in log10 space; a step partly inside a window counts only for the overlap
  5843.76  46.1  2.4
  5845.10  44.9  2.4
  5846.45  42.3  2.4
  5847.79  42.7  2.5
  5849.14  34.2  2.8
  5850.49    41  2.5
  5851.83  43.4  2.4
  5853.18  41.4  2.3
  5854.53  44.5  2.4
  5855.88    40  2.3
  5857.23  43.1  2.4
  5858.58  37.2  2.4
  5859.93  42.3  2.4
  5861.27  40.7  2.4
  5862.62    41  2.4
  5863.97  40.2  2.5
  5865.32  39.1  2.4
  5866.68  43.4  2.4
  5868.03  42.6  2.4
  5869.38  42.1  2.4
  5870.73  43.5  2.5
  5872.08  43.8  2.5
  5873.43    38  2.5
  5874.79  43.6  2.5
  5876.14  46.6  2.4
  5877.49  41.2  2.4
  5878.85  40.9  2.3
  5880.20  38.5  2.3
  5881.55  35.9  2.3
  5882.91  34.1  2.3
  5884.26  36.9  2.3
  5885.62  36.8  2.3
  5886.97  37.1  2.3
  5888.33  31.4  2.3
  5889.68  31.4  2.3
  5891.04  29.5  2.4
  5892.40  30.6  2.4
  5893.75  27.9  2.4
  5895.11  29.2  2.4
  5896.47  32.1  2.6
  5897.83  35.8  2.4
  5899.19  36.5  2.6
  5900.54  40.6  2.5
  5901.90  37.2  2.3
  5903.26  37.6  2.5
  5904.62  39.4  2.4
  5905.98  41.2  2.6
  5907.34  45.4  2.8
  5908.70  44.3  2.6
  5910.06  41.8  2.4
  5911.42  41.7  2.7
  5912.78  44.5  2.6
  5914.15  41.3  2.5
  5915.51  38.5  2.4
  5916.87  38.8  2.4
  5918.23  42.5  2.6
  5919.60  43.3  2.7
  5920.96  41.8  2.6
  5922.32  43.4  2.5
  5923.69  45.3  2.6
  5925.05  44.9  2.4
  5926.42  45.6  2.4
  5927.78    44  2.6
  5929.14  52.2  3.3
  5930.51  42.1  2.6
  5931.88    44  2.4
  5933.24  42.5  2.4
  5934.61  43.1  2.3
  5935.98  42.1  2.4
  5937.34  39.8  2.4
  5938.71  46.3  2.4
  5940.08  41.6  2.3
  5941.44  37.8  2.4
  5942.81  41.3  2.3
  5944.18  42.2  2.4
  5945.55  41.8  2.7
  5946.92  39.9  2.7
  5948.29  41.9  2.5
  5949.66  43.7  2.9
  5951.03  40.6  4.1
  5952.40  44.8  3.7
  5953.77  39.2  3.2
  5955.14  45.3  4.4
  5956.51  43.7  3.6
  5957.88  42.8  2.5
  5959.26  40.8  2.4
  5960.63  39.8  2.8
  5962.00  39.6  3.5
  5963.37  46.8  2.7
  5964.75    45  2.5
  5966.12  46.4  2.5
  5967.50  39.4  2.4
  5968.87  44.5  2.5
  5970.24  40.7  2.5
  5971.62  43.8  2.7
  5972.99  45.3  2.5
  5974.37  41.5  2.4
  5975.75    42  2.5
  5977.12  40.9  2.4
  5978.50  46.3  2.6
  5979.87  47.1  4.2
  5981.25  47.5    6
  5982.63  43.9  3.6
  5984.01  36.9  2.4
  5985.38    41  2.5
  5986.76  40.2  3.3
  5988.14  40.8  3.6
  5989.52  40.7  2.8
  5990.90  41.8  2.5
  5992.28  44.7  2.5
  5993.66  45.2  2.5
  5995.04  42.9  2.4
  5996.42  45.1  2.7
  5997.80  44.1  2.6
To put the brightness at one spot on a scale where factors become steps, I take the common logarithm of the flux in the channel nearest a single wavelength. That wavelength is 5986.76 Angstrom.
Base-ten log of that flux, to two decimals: 1.60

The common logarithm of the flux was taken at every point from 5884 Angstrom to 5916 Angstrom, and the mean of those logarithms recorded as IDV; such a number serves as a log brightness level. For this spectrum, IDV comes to 1.564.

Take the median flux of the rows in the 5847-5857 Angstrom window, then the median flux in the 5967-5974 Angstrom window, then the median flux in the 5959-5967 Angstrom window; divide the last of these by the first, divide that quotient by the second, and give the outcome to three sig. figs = 0.0237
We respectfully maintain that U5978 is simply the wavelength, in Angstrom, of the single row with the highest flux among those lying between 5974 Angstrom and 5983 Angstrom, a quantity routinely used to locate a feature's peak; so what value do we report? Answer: 5981.25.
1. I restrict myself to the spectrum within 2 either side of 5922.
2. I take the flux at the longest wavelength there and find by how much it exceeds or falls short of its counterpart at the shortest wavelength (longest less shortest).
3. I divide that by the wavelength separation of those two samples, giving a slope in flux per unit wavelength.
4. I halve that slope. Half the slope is 0.64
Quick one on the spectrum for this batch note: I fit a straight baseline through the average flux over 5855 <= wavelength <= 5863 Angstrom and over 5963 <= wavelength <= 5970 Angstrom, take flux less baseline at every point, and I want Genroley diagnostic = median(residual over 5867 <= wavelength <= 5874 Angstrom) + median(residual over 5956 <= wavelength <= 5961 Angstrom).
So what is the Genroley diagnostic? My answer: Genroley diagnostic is -1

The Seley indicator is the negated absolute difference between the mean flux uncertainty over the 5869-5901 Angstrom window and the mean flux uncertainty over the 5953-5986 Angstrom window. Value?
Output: -0.6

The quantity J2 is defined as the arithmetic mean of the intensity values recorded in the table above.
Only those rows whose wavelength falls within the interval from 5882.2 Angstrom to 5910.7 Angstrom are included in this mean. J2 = 36.0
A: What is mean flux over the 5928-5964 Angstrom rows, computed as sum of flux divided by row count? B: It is 42.5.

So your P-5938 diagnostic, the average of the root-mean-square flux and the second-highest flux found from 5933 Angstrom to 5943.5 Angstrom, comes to 42.5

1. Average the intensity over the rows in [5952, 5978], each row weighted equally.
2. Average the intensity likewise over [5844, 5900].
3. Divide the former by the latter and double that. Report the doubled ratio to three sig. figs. 2.21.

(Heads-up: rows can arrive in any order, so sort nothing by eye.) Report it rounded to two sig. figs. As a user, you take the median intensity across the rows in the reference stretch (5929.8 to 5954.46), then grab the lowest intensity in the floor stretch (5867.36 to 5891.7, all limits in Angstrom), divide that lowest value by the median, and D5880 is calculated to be 0.70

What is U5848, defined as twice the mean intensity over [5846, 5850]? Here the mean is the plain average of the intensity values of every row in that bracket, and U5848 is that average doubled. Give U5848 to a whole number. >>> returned 79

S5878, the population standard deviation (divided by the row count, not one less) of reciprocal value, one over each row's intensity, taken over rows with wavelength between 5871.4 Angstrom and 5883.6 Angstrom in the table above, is 0.0024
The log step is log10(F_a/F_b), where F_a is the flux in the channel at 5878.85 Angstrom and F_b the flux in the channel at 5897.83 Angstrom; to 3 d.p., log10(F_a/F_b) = 0.058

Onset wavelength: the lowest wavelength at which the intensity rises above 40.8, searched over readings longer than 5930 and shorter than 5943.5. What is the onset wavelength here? 5930.51 Angstrom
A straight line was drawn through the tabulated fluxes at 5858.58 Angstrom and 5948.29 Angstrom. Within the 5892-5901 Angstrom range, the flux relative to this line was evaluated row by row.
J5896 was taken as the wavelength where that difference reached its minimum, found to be 5893.75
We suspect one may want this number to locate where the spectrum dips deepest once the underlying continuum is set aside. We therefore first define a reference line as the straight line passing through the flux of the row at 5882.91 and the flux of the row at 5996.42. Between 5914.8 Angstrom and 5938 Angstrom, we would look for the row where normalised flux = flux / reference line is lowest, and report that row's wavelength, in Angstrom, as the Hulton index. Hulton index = 5937.34 Angstrom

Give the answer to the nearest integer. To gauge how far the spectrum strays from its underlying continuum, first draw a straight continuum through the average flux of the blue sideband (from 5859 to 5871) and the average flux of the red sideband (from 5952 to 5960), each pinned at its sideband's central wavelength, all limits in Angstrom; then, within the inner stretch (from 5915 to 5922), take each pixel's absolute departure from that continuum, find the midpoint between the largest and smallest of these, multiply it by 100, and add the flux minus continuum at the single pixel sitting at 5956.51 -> 199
